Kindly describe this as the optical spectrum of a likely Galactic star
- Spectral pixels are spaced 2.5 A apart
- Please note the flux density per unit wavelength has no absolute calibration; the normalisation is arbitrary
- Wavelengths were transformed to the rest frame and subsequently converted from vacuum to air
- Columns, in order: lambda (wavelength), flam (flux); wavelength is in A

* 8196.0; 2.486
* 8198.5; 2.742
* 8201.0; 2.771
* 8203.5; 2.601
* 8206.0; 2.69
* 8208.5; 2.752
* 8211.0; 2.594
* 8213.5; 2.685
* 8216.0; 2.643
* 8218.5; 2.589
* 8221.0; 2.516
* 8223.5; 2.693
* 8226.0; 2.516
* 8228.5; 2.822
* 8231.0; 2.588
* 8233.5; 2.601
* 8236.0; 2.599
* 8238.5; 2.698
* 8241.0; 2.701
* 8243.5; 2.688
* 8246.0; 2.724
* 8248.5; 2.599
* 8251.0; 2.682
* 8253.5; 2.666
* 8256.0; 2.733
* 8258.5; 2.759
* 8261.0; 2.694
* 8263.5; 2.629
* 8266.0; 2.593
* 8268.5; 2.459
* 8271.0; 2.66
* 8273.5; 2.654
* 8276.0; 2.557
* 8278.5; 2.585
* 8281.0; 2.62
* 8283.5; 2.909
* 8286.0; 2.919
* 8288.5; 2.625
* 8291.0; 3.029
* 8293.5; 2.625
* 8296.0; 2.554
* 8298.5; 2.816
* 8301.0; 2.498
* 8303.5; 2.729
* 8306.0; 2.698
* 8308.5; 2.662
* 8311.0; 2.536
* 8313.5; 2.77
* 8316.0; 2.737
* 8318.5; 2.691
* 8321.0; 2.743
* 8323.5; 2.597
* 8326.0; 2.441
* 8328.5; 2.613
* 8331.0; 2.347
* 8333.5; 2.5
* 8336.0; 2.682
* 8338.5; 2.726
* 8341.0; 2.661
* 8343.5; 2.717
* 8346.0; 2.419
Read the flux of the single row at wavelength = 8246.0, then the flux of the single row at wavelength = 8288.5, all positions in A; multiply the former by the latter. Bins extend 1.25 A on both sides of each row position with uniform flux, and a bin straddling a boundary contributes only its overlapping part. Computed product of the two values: 7.15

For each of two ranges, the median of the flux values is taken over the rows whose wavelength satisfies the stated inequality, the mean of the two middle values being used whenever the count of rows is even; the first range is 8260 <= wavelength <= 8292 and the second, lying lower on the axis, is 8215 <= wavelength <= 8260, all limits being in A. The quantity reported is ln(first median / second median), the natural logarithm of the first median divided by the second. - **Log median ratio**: -0.017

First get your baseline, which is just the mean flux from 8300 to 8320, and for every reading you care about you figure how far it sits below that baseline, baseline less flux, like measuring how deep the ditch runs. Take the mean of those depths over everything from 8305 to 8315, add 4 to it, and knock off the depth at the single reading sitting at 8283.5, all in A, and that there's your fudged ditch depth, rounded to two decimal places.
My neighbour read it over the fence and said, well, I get 4.24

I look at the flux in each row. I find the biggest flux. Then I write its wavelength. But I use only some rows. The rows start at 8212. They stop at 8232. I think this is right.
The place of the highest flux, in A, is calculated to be 8228.5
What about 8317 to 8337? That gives 8321.0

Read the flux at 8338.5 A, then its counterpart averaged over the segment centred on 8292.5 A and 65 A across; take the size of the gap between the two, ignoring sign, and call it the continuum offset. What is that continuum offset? 0.050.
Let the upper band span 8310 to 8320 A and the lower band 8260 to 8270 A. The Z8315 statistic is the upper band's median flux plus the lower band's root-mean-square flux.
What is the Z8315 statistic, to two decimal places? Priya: 5.31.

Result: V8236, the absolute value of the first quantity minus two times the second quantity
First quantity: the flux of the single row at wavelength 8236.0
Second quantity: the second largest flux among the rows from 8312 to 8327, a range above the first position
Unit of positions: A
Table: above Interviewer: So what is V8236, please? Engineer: 2.89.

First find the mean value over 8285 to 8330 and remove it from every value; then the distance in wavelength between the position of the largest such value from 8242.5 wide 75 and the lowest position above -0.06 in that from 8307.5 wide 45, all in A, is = 57.5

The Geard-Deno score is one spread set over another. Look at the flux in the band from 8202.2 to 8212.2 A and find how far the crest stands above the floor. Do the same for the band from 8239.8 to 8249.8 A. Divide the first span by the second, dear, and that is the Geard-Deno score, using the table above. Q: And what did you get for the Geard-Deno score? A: 1.3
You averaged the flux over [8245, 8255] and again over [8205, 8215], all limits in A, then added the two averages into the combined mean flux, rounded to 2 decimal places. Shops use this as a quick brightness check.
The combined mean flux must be 5.35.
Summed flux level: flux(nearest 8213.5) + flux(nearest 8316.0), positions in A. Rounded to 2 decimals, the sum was 5.42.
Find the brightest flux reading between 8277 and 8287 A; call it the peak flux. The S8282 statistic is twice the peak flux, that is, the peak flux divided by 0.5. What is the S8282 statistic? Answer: 5.8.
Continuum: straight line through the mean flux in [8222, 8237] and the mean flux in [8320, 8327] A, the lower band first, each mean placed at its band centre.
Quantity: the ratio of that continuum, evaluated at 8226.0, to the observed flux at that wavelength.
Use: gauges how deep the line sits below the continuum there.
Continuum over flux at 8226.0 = 1.05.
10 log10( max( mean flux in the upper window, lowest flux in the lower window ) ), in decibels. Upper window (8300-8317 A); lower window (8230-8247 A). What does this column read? 4.25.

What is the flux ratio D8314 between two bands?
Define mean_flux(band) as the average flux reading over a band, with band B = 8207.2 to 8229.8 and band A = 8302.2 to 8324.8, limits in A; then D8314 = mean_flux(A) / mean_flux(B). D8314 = 1.01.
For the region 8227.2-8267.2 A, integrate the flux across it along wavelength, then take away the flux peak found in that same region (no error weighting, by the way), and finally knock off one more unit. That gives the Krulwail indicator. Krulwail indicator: 103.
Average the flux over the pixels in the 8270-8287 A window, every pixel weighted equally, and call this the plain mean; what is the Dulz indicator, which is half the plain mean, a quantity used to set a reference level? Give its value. 1.35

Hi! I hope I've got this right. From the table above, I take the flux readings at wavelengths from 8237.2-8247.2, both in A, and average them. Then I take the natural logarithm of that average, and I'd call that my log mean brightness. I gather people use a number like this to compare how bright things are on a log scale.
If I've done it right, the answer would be 0.994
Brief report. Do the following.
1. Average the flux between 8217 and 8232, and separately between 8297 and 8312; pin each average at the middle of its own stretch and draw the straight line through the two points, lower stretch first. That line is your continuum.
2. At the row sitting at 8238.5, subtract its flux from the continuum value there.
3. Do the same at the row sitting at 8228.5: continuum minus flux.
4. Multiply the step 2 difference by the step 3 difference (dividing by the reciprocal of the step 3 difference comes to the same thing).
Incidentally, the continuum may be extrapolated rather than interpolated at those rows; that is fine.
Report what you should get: 0.014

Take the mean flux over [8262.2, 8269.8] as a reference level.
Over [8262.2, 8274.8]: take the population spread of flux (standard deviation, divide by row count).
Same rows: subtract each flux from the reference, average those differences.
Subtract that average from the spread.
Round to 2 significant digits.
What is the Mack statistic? 0.11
